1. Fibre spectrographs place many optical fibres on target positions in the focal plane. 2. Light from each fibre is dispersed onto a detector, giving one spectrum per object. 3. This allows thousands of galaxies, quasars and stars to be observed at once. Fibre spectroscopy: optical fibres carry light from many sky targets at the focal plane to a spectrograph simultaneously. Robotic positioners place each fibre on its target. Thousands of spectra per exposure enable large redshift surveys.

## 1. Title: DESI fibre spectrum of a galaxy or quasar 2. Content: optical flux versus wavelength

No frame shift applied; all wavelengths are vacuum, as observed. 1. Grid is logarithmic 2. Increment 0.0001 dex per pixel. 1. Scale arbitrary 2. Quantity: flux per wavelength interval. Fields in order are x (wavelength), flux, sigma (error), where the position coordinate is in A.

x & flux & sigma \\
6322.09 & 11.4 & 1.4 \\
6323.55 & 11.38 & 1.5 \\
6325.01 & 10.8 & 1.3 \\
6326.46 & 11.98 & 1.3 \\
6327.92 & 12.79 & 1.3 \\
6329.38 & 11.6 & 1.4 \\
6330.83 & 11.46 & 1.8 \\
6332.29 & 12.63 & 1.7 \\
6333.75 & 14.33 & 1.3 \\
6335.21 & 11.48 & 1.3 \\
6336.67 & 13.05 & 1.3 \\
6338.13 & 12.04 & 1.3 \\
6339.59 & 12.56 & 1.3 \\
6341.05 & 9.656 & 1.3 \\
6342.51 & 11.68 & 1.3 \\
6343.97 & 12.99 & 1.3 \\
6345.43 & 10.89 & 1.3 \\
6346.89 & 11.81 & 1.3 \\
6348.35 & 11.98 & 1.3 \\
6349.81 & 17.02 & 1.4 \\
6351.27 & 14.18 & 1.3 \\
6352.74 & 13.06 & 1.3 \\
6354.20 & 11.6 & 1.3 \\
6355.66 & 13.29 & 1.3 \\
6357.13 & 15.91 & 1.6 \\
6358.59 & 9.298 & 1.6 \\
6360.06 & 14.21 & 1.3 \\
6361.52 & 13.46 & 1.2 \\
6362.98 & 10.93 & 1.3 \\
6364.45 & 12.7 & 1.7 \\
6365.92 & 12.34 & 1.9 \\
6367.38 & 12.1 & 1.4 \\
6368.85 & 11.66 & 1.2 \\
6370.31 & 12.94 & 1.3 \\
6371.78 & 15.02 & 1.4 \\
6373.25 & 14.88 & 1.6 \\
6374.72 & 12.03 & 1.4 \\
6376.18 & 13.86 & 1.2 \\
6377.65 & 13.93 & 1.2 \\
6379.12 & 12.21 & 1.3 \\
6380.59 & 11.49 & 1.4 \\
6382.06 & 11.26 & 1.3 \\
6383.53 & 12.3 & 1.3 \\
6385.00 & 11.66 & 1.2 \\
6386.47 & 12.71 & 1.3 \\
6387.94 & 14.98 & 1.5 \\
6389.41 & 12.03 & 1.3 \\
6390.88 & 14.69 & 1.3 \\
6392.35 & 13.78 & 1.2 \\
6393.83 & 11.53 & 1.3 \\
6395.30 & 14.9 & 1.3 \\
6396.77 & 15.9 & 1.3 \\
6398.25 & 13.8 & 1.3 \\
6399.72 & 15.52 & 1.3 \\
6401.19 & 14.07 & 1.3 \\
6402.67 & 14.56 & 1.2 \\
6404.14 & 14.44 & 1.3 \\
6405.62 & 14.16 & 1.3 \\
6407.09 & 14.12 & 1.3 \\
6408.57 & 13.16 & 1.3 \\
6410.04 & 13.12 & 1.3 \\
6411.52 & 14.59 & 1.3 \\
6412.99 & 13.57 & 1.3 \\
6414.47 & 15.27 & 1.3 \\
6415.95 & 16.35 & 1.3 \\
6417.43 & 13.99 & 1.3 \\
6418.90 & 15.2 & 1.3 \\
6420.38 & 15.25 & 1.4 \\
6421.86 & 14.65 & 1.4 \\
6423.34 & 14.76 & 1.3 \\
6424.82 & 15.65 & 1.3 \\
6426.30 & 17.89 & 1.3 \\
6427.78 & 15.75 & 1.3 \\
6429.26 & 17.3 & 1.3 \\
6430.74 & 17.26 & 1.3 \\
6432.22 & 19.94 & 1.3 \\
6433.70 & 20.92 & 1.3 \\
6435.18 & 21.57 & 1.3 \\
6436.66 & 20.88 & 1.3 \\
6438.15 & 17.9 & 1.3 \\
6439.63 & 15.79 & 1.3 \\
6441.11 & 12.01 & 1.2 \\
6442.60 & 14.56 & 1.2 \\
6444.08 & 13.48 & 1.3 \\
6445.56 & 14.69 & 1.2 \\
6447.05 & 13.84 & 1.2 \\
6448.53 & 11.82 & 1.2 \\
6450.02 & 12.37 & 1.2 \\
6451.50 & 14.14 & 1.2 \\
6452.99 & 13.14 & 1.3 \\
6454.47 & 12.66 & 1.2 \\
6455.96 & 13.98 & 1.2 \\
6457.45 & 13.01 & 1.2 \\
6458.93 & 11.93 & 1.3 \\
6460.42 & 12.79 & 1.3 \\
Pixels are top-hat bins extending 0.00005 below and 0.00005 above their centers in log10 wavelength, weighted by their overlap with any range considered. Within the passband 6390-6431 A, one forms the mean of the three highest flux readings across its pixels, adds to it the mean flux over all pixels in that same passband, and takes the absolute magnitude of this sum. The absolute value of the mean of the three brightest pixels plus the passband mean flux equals 32.3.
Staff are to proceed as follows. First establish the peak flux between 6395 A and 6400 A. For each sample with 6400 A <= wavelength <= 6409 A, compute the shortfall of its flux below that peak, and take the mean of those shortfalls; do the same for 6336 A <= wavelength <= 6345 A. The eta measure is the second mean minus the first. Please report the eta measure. 2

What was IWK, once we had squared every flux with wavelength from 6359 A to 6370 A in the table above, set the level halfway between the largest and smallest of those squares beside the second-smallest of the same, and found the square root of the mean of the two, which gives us 12.2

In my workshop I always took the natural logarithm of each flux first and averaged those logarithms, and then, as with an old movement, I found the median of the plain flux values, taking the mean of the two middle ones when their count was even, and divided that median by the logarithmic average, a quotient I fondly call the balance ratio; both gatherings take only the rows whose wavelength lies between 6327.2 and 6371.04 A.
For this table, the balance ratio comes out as 4.94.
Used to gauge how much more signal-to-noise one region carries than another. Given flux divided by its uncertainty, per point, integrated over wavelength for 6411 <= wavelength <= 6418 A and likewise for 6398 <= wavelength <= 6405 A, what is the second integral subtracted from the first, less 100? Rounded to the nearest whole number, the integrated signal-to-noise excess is -100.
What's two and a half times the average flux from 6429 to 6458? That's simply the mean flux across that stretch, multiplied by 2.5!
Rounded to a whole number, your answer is 39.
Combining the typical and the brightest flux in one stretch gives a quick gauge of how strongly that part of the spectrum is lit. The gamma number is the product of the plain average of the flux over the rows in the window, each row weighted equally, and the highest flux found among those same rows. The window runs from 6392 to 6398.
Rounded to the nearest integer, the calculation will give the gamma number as 223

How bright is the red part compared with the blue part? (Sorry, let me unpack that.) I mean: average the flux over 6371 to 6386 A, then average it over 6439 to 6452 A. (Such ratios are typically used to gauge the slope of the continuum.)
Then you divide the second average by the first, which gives 1.06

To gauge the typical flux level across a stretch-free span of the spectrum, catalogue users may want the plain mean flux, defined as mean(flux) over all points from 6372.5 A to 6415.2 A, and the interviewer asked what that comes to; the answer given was 13.6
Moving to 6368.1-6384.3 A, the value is 12.9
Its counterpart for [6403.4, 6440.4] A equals 16.1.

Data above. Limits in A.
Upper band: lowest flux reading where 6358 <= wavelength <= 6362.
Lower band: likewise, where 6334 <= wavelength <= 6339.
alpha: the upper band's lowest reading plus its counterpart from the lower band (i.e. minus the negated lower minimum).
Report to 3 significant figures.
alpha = 20.8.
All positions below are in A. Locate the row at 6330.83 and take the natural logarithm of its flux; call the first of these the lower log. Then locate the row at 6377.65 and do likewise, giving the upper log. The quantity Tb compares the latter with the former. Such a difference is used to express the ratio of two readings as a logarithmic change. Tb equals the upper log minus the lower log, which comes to 0.20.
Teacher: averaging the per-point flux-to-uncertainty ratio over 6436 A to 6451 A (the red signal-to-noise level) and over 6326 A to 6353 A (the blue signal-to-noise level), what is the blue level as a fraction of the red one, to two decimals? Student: 0.78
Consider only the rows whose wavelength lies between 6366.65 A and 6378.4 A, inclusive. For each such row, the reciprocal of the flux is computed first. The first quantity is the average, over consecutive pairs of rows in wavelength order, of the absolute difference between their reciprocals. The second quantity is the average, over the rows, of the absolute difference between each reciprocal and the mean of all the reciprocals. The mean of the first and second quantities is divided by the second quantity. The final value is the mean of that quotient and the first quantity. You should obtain 0.534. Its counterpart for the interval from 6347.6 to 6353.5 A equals 0.718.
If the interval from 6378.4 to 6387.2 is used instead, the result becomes 0.647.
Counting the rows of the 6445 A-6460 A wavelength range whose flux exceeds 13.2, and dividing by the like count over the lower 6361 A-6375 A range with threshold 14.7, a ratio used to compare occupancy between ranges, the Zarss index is 2.0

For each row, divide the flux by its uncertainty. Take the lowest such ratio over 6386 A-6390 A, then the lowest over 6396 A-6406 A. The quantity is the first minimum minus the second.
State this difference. -1.4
